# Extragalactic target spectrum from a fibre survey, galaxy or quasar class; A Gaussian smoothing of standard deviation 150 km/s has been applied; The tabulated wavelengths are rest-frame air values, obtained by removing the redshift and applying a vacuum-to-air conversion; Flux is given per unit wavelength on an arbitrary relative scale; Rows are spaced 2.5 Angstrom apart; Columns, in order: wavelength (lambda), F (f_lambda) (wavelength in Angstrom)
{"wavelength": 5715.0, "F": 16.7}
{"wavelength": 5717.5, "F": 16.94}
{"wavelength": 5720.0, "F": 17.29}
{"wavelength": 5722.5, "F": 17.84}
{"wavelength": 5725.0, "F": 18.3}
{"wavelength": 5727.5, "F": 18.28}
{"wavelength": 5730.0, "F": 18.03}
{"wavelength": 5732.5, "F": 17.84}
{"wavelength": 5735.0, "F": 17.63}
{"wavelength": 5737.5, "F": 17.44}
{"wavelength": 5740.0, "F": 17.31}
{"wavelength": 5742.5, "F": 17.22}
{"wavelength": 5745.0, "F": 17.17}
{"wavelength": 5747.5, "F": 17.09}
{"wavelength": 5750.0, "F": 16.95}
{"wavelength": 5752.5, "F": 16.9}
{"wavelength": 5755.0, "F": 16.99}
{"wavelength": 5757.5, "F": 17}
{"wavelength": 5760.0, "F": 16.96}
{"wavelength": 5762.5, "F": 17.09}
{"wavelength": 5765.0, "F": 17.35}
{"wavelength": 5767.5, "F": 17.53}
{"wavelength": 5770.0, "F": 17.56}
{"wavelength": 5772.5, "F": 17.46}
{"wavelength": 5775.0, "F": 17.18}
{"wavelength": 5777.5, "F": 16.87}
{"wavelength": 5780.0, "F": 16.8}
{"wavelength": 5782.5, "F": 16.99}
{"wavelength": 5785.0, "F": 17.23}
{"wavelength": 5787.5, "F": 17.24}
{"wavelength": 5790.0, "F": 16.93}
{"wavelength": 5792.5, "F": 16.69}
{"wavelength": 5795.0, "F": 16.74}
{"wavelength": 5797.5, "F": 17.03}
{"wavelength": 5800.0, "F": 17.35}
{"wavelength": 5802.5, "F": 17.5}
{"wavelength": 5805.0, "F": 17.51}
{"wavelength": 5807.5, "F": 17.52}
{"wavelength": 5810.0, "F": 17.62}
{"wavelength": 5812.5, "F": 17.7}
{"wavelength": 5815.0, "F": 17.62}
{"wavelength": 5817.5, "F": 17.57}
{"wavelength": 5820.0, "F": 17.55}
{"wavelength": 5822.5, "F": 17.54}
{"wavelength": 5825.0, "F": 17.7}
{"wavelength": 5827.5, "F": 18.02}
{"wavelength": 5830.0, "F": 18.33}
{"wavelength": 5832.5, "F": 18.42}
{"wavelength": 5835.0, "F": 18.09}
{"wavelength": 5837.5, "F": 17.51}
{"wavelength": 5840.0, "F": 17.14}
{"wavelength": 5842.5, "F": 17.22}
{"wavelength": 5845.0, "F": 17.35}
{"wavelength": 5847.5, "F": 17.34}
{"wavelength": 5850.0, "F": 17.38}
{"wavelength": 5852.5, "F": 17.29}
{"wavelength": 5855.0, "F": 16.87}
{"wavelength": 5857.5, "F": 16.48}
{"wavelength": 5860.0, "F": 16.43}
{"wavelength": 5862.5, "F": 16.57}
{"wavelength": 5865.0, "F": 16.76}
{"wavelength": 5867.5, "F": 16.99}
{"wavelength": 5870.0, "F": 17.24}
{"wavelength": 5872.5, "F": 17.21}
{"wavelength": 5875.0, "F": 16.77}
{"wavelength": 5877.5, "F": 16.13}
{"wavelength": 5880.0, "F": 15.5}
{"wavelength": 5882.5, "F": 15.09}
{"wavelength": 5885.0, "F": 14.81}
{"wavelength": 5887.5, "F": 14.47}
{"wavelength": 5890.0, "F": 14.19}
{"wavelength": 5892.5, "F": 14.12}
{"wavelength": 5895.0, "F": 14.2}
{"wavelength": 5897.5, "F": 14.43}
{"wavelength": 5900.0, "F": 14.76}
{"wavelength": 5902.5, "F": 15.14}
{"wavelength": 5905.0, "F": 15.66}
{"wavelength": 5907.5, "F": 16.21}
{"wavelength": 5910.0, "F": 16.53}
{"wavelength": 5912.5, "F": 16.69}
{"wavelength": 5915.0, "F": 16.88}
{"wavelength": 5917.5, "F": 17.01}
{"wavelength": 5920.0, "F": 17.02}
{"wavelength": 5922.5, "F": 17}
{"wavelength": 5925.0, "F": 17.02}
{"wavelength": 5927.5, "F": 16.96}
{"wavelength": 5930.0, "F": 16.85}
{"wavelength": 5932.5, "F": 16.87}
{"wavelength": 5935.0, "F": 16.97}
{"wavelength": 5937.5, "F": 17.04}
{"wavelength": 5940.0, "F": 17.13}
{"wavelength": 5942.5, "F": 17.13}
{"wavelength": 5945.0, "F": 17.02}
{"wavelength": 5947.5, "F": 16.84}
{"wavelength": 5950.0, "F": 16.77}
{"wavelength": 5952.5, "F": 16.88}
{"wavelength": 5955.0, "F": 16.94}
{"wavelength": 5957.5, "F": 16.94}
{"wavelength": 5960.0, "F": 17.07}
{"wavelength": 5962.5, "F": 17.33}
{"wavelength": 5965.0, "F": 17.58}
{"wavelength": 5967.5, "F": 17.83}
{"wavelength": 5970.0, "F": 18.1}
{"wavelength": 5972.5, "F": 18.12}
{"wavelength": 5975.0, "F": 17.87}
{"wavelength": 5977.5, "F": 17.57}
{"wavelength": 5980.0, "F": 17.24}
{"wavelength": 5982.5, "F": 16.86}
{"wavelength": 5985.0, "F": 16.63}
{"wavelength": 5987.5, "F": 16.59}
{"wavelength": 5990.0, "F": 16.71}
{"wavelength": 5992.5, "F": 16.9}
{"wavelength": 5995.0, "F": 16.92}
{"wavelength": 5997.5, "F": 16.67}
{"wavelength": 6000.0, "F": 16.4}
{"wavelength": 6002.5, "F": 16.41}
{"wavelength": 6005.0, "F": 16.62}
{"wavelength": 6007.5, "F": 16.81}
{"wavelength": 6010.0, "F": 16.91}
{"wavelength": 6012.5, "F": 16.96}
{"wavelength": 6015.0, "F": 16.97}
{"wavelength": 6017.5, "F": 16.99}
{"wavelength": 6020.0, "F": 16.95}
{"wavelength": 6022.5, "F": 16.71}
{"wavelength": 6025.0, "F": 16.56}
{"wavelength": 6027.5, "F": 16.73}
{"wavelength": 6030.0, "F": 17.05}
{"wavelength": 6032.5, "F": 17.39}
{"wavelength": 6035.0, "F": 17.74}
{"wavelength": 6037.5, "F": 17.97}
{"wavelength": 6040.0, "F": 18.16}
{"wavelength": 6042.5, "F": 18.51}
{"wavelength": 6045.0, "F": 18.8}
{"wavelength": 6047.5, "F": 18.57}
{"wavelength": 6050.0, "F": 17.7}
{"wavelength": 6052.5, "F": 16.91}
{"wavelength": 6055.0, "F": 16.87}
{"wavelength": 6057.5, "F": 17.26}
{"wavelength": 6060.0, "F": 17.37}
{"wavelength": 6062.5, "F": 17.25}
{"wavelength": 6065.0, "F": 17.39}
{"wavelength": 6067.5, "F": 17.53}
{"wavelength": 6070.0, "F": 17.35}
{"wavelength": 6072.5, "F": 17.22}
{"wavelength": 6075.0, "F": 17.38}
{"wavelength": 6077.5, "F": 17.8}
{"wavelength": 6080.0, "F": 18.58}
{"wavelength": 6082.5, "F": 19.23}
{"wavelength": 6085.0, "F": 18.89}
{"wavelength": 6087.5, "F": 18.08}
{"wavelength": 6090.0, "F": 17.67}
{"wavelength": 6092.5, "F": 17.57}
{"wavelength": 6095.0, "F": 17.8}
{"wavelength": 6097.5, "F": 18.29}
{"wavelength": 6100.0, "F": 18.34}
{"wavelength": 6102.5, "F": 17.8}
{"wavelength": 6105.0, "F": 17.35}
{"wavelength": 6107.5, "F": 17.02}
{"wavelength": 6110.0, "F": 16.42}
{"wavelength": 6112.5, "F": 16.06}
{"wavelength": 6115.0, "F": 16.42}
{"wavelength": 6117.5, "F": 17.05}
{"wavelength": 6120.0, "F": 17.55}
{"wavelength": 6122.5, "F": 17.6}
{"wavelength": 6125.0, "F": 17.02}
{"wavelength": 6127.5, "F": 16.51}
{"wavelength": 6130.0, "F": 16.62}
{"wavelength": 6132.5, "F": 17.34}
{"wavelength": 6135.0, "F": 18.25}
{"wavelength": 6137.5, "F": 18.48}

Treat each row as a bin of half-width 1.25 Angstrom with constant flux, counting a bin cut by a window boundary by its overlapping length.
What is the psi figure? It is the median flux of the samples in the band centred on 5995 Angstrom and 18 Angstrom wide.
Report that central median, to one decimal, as 16.7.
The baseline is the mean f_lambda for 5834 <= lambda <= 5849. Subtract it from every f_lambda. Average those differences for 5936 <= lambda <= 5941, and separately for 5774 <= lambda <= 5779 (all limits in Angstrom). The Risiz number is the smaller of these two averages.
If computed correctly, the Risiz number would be -0.4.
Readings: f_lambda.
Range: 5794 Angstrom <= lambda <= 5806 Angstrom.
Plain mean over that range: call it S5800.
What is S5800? 17.2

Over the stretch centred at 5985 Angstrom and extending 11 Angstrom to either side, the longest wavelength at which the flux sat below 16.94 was 5995.0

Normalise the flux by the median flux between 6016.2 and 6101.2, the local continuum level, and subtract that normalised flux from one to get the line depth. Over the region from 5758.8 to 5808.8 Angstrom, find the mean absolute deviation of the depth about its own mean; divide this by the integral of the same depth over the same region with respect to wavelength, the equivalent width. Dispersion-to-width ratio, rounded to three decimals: 0.013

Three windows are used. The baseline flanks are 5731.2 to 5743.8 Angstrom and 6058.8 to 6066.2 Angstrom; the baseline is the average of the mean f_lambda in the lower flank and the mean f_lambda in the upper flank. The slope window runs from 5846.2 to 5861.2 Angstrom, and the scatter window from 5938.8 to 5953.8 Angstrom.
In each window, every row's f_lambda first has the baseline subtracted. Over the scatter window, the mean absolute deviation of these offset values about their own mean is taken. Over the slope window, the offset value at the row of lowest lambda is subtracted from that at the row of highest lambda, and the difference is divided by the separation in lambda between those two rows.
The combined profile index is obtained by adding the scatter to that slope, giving 0.1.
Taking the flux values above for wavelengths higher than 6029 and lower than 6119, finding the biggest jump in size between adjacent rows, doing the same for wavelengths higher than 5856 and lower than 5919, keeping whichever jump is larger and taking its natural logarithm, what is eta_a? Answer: -0.14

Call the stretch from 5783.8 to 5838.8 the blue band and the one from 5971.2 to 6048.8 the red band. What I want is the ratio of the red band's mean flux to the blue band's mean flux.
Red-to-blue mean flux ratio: 0.982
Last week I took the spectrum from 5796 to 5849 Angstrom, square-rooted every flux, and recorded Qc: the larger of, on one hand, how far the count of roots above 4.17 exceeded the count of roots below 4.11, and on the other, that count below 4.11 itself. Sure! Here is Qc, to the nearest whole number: 15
